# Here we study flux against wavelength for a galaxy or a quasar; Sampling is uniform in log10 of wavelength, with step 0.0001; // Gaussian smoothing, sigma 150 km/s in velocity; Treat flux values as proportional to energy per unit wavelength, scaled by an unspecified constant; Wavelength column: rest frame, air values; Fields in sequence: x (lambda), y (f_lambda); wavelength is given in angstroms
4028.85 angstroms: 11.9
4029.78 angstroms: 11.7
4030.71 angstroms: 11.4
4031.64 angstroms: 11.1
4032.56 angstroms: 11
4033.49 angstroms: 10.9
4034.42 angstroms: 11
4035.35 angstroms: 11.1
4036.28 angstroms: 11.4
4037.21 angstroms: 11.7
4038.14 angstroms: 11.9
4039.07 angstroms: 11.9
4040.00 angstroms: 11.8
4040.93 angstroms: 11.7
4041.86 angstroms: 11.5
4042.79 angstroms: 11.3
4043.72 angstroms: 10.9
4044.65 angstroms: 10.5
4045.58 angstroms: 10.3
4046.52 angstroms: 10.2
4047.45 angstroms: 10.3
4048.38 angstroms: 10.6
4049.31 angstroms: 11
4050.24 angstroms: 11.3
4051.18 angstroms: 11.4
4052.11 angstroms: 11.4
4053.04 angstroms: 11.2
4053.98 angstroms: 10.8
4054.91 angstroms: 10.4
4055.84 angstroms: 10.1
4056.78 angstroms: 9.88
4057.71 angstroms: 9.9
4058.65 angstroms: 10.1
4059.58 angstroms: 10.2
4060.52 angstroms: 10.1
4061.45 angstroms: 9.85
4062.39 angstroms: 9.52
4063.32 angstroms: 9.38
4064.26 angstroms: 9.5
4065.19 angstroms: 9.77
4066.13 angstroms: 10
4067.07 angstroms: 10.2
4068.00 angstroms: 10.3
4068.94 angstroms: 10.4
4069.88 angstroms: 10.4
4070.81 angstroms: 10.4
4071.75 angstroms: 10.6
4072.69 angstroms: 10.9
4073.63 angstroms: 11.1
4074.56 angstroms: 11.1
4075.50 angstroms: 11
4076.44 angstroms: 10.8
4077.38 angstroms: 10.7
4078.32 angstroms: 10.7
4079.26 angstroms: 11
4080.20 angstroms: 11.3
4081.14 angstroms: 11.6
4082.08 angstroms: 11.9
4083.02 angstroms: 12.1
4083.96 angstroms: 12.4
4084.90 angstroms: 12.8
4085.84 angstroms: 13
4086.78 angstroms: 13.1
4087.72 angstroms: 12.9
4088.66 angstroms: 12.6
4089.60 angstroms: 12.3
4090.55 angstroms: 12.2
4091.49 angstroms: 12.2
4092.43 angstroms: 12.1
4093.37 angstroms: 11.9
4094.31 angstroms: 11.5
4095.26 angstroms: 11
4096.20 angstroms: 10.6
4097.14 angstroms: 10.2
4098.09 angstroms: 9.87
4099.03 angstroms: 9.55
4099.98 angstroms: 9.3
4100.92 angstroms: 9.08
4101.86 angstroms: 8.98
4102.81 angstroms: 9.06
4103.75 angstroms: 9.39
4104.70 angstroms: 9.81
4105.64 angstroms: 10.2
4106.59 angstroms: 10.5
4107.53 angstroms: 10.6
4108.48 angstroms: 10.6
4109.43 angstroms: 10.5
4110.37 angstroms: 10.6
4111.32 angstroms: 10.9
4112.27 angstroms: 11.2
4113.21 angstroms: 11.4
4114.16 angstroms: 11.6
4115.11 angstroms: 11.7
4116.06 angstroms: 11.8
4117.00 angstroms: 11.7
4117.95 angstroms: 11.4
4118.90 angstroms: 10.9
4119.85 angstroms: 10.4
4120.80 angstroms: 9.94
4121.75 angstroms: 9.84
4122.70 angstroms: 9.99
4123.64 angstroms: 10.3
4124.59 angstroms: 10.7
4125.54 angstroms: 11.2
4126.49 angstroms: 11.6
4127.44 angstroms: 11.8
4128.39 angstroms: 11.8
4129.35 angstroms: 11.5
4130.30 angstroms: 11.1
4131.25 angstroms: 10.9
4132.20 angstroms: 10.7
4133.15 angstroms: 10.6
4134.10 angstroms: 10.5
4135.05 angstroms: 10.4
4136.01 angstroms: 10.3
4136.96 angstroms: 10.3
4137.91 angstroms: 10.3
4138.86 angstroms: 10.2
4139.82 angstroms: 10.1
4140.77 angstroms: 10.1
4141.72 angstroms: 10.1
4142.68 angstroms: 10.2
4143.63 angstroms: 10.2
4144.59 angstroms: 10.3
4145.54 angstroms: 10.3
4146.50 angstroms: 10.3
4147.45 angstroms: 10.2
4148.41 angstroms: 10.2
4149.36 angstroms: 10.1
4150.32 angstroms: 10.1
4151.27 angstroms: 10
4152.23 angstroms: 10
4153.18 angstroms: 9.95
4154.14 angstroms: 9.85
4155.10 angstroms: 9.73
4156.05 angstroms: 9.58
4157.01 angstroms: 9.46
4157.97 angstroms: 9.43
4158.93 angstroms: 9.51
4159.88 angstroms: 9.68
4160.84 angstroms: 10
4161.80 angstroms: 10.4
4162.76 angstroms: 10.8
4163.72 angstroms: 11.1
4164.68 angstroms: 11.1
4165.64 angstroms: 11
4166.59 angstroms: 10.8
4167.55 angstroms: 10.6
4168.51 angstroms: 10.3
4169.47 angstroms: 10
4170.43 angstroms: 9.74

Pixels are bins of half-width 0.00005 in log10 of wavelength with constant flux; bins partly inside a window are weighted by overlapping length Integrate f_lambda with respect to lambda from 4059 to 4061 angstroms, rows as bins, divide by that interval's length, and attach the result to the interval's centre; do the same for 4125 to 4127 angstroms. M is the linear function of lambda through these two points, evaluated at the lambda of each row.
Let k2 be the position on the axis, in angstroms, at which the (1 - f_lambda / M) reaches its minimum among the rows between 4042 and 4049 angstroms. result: 4042.79 angstroms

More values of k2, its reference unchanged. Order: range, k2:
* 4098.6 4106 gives 4105.64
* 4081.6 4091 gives 4086.78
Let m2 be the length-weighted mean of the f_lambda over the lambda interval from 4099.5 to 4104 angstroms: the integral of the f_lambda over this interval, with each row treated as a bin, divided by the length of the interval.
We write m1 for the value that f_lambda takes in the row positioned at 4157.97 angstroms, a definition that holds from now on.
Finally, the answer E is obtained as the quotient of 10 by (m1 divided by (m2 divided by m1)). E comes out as 1.03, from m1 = 9.43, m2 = 9.2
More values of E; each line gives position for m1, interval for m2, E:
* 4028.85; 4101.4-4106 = 0.67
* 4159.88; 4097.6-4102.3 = 1.00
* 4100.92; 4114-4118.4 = 1.41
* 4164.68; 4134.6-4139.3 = 0.84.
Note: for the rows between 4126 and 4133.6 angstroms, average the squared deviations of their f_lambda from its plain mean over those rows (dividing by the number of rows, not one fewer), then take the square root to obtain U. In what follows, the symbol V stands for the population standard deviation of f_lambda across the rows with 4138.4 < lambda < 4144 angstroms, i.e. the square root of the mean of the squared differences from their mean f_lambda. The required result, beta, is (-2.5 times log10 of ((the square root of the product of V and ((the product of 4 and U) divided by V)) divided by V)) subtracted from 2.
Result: 5.6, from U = 0.46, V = 0.05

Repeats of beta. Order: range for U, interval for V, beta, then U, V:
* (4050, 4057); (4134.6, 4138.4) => 5.9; 0.57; 0.04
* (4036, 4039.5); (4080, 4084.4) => 2.9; 0.20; 0.38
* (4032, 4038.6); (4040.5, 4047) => 2.8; 0.36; 0.56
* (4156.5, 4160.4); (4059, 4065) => 2.7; 0.10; 0.31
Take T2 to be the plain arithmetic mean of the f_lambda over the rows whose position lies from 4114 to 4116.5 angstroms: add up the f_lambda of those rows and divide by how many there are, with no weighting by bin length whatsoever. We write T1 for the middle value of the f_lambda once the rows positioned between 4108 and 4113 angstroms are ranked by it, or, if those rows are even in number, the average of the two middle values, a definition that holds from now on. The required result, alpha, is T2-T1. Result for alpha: 1.1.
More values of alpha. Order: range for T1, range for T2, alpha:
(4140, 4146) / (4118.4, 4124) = 0.0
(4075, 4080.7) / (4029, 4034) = 0.3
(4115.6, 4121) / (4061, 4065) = -1.6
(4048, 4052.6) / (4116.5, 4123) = -0.7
